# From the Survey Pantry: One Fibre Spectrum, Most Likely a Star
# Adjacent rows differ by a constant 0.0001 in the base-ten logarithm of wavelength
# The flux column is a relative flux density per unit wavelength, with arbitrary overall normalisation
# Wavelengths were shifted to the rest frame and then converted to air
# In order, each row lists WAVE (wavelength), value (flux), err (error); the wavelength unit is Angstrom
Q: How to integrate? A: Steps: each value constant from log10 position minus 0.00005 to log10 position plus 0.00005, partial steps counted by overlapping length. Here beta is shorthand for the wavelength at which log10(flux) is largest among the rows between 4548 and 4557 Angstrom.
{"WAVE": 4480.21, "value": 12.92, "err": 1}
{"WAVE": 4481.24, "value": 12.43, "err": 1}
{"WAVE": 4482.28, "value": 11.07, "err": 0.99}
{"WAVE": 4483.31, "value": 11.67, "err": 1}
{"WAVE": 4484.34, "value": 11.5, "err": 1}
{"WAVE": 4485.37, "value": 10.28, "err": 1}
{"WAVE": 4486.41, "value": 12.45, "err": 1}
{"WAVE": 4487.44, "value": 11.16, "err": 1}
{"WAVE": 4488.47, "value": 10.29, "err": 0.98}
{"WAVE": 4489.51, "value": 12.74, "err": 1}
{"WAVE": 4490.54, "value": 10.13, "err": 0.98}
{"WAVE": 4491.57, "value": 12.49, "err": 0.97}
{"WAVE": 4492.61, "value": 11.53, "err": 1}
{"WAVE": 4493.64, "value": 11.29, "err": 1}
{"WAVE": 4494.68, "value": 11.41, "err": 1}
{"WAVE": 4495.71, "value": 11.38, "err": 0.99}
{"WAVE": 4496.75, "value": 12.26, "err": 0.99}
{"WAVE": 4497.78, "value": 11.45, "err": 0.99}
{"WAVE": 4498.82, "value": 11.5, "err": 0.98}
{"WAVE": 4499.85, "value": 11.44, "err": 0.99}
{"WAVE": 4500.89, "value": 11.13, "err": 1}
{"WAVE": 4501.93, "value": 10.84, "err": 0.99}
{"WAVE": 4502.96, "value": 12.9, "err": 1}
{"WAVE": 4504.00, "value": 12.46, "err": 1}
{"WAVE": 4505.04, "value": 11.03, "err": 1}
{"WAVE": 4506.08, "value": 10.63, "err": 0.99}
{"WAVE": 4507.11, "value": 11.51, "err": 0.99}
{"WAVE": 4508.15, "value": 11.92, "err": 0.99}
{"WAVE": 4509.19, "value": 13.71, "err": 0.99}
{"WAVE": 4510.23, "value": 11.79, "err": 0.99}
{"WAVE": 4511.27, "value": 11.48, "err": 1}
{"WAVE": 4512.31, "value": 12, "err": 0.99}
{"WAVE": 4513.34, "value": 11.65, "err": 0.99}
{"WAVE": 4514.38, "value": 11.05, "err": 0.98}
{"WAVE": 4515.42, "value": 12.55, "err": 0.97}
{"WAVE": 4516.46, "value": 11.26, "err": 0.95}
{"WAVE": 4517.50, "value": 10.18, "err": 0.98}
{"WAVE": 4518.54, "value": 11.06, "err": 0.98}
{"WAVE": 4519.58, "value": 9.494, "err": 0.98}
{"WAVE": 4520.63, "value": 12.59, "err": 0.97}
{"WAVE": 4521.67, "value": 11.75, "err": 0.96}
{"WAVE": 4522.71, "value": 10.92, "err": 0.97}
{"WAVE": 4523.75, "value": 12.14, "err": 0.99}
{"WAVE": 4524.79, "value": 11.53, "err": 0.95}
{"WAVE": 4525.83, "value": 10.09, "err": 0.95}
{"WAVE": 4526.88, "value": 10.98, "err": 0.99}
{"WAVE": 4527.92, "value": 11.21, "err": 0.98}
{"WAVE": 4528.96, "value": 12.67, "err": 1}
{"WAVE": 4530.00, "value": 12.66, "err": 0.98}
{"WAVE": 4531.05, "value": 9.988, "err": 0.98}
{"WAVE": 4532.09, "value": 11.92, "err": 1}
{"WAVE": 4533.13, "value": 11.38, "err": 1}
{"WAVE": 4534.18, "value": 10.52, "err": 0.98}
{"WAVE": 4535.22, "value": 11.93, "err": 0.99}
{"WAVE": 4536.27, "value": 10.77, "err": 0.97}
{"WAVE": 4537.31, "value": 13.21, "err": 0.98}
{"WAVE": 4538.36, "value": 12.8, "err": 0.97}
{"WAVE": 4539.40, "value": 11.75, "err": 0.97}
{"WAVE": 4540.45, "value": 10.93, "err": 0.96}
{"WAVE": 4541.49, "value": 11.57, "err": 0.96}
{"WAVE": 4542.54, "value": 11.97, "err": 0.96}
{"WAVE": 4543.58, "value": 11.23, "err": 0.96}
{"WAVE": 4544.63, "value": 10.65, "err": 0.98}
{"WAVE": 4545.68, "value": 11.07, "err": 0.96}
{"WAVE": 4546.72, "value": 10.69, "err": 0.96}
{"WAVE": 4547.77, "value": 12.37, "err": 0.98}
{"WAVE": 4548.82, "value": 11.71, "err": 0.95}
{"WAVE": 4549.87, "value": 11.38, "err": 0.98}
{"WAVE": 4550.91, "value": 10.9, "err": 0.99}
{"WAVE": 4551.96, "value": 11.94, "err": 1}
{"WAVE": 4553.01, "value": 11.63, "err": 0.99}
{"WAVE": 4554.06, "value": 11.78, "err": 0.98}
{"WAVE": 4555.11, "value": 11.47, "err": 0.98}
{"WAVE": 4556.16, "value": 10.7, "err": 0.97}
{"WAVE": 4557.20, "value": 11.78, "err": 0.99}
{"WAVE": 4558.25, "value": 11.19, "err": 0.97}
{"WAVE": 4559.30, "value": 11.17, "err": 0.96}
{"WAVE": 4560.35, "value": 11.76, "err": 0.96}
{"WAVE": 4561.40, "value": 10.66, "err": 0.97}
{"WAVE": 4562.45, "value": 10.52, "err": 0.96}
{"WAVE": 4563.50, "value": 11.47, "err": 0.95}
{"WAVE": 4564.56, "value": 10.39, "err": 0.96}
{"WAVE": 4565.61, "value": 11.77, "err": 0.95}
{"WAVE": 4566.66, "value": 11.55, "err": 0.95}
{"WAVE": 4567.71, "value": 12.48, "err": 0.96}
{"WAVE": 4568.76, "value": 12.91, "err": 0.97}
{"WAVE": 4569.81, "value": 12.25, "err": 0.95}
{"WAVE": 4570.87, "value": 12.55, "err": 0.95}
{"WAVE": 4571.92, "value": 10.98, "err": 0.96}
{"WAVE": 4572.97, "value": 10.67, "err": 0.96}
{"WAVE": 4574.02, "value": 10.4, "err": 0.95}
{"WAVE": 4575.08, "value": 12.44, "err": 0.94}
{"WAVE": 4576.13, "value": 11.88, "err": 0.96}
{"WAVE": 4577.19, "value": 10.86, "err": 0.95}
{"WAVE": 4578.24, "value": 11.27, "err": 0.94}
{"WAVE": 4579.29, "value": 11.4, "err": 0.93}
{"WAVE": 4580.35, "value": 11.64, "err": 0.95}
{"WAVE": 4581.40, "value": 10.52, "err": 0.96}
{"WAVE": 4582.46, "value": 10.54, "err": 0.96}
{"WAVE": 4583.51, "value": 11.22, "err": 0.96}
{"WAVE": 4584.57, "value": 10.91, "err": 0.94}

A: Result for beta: 4551.96 Angstrom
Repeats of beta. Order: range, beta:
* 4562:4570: 4568.76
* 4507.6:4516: 4509.19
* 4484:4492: 4489.51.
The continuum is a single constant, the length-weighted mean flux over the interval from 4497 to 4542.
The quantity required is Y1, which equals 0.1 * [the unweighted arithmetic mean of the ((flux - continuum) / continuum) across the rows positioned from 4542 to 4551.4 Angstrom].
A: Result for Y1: -0.0019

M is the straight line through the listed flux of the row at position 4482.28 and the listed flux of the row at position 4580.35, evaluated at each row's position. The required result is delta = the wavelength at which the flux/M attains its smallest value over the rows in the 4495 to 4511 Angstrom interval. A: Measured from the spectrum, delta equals 4506.08 Angstrom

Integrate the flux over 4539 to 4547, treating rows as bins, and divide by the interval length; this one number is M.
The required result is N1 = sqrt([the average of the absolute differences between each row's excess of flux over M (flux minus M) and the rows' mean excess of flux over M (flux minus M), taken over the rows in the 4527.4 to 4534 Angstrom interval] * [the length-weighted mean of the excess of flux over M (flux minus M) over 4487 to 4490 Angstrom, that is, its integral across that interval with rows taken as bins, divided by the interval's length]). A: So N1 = 0.34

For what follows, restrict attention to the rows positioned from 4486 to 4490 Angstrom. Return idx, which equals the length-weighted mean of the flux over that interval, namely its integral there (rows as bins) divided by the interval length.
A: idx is 11.6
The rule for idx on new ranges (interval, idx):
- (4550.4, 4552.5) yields 11.4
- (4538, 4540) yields 12.2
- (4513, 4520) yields 11.0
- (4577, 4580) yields 11.3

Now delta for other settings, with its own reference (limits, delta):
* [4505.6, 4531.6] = 4519.58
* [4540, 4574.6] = 4574.02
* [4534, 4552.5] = 4534.18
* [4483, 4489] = 4488.47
